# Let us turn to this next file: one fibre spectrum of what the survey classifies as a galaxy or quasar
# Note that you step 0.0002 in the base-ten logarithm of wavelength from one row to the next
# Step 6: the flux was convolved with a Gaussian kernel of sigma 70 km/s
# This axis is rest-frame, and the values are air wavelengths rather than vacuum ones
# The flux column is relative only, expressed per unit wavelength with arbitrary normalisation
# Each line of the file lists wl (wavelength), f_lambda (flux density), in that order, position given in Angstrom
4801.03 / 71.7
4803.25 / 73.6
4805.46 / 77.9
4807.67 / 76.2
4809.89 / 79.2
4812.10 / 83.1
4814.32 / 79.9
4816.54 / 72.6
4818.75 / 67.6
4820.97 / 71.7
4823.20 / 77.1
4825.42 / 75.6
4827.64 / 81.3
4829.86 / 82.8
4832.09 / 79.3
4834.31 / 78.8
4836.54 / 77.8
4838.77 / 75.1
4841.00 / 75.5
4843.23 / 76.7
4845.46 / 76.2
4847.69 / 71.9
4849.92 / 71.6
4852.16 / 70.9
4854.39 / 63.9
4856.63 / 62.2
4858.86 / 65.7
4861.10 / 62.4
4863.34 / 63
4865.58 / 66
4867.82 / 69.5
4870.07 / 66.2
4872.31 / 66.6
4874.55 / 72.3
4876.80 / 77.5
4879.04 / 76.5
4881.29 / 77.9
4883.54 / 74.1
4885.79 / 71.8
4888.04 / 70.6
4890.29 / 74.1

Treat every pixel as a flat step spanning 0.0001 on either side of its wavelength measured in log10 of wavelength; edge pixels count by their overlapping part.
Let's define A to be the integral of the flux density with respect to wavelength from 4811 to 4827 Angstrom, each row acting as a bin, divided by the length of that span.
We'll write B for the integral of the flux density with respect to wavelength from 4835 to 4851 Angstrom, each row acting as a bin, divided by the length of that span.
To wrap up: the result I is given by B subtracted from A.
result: 0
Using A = 75.5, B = 75.1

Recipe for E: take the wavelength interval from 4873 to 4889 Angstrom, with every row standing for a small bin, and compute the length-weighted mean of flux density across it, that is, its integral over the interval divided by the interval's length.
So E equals 74.2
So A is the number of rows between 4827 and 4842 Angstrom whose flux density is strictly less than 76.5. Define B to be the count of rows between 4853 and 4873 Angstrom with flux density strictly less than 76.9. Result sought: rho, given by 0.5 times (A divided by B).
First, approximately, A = 2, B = 9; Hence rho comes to 0.11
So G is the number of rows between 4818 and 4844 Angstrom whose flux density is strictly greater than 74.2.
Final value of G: 10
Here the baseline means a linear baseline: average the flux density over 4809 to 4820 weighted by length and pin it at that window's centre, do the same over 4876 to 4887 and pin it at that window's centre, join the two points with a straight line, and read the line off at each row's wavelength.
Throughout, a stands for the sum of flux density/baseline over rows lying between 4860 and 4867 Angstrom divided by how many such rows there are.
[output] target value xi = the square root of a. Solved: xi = 0.92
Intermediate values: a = 0.84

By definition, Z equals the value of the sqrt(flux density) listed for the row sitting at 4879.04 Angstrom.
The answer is 8.746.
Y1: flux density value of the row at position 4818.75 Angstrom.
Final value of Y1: 67.6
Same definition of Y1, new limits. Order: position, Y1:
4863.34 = 63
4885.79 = 71.8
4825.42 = 75.6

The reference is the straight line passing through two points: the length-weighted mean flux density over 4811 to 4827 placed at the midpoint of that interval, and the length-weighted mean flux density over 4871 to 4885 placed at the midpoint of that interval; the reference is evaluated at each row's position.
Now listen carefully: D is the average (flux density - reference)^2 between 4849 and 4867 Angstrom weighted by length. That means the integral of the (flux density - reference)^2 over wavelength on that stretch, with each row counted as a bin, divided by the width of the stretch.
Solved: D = 89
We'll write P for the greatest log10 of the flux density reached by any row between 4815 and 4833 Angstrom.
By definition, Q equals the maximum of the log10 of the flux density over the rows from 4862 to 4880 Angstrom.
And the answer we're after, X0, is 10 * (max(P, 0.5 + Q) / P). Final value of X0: 12.46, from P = 1.92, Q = 1.89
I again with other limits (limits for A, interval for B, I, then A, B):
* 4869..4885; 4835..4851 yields -2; 73.0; 75.1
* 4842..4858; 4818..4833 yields -6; 70.5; 76.6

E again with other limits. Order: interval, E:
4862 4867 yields 64.7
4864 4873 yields 66.9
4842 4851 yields 74.2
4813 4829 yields 75.3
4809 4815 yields 80.9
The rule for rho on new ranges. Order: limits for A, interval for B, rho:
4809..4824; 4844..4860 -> 0.21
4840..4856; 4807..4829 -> 0.60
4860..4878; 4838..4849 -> 0.70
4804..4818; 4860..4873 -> 0.17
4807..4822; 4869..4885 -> 0.40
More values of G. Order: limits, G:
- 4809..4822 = 3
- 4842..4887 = 5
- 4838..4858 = 4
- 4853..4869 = 0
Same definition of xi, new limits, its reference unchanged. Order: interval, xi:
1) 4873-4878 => 1.00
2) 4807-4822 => 1.00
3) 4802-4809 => 1.00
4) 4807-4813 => 1.02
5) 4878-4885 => 1.00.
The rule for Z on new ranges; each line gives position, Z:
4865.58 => 8.124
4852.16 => 8.420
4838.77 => 8.666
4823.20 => 8.781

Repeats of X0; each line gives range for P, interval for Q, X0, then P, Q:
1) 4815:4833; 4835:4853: 12.47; 1.92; 1.89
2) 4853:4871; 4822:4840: 13.13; 1.84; 1.92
